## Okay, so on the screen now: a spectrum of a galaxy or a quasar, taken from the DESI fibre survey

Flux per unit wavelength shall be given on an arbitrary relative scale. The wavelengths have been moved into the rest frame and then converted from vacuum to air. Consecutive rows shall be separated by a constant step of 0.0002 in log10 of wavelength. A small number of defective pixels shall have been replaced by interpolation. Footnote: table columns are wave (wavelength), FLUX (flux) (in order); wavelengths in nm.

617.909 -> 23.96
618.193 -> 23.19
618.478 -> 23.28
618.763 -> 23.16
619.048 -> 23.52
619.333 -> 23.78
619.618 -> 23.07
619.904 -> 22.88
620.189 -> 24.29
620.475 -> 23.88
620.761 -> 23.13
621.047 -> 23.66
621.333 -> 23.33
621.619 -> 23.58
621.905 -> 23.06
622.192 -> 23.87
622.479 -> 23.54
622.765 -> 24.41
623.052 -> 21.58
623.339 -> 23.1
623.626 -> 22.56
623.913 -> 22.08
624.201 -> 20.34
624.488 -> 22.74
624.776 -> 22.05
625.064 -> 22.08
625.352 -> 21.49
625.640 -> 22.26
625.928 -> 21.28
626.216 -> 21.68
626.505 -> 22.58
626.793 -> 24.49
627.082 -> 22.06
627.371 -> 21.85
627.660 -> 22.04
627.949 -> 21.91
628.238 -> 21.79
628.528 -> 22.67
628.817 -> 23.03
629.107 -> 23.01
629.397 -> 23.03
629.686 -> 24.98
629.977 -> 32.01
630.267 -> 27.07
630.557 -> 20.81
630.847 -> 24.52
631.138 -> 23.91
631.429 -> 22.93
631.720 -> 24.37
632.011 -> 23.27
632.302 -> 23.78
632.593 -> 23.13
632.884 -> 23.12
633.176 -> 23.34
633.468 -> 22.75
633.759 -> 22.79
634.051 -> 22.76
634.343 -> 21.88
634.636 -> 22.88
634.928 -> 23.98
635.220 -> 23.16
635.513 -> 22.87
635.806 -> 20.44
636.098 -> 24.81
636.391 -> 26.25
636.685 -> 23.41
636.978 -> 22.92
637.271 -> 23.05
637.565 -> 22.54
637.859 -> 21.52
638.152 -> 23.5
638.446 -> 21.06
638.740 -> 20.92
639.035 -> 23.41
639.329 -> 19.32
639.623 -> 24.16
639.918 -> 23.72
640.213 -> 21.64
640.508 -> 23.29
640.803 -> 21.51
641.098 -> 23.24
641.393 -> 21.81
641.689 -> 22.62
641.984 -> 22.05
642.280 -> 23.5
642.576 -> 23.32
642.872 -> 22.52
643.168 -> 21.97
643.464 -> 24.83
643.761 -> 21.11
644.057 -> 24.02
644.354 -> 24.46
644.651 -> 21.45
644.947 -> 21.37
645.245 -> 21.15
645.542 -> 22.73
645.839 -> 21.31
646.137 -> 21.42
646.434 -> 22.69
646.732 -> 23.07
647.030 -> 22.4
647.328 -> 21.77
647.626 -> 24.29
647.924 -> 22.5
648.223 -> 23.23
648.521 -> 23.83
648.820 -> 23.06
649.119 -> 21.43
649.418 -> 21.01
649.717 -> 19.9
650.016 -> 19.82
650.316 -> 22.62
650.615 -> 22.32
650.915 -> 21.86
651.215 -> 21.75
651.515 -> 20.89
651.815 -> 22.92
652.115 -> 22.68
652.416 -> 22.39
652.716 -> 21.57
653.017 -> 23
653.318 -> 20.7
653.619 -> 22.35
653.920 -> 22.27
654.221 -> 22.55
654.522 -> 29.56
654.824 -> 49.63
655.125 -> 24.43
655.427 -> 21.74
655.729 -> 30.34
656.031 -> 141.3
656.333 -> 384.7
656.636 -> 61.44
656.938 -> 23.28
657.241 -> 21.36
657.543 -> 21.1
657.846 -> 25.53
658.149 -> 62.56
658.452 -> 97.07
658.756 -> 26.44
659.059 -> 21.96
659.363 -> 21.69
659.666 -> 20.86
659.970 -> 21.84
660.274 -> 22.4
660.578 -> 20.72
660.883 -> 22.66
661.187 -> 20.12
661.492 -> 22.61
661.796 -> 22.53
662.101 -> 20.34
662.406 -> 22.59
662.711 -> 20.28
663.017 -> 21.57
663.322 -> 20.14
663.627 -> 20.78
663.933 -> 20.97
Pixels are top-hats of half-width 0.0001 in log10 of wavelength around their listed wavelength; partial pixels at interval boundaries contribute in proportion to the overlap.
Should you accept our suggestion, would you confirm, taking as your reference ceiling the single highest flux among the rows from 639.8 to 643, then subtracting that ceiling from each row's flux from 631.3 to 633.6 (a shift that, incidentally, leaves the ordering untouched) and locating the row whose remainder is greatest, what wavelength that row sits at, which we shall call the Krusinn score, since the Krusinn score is 631.720 nm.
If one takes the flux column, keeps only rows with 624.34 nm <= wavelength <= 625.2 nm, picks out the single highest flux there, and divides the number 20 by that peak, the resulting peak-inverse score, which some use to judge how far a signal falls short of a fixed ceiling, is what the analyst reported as 0.88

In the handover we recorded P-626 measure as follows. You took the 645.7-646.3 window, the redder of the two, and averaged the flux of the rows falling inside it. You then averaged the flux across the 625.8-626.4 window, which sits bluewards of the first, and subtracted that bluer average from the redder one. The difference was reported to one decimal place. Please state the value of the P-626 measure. -0.1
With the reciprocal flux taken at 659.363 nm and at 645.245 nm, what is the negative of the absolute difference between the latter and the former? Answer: -0.0012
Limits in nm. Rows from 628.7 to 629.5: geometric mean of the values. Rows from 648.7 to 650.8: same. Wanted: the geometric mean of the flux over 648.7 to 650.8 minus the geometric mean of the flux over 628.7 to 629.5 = -1.6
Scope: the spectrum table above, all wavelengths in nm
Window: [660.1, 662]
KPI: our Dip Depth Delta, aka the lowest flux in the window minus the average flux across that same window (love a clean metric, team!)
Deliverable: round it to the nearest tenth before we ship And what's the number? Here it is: -1.7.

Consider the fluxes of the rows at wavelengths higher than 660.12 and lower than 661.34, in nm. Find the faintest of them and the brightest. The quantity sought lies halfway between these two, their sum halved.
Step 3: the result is 21.4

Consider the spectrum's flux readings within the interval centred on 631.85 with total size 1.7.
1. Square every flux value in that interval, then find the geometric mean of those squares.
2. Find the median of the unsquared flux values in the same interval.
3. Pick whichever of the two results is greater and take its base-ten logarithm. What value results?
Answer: 2.74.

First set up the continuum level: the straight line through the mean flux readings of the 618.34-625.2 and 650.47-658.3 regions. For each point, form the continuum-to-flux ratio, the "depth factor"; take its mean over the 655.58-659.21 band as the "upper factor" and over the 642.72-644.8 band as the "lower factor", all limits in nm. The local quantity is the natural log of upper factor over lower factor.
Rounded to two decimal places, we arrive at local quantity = -0.20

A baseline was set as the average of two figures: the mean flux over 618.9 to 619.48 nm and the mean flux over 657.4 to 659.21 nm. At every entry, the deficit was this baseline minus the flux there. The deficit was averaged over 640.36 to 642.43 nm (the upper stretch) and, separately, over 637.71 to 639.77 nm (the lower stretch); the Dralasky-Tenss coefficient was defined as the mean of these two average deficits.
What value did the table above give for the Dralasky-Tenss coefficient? 10.8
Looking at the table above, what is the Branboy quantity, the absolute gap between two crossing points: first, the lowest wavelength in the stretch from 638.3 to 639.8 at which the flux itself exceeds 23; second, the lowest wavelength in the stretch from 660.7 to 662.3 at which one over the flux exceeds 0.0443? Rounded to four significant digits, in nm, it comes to 22.15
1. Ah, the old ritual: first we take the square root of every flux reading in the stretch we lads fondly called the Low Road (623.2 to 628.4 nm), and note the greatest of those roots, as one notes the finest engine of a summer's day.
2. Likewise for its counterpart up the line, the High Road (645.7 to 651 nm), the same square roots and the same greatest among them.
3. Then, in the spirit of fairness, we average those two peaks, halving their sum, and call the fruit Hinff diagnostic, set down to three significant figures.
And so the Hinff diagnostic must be 4.94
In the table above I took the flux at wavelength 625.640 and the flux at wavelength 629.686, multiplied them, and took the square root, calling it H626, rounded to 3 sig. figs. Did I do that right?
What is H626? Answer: 23.6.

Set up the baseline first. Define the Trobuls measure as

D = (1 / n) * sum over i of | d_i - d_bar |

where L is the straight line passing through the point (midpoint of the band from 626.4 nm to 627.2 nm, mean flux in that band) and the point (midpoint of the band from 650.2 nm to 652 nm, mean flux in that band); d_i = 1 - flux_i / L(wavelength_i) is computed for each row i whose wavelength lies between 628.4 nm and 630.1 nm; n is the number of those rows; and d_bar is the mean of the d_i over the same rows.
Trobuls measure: 0.11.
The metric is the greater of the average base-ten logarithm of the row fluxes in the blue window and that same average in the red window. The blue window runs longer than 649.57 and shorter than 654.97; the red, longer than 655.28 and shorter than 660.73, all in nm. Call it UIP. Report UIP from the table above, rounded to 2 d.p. 1.55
